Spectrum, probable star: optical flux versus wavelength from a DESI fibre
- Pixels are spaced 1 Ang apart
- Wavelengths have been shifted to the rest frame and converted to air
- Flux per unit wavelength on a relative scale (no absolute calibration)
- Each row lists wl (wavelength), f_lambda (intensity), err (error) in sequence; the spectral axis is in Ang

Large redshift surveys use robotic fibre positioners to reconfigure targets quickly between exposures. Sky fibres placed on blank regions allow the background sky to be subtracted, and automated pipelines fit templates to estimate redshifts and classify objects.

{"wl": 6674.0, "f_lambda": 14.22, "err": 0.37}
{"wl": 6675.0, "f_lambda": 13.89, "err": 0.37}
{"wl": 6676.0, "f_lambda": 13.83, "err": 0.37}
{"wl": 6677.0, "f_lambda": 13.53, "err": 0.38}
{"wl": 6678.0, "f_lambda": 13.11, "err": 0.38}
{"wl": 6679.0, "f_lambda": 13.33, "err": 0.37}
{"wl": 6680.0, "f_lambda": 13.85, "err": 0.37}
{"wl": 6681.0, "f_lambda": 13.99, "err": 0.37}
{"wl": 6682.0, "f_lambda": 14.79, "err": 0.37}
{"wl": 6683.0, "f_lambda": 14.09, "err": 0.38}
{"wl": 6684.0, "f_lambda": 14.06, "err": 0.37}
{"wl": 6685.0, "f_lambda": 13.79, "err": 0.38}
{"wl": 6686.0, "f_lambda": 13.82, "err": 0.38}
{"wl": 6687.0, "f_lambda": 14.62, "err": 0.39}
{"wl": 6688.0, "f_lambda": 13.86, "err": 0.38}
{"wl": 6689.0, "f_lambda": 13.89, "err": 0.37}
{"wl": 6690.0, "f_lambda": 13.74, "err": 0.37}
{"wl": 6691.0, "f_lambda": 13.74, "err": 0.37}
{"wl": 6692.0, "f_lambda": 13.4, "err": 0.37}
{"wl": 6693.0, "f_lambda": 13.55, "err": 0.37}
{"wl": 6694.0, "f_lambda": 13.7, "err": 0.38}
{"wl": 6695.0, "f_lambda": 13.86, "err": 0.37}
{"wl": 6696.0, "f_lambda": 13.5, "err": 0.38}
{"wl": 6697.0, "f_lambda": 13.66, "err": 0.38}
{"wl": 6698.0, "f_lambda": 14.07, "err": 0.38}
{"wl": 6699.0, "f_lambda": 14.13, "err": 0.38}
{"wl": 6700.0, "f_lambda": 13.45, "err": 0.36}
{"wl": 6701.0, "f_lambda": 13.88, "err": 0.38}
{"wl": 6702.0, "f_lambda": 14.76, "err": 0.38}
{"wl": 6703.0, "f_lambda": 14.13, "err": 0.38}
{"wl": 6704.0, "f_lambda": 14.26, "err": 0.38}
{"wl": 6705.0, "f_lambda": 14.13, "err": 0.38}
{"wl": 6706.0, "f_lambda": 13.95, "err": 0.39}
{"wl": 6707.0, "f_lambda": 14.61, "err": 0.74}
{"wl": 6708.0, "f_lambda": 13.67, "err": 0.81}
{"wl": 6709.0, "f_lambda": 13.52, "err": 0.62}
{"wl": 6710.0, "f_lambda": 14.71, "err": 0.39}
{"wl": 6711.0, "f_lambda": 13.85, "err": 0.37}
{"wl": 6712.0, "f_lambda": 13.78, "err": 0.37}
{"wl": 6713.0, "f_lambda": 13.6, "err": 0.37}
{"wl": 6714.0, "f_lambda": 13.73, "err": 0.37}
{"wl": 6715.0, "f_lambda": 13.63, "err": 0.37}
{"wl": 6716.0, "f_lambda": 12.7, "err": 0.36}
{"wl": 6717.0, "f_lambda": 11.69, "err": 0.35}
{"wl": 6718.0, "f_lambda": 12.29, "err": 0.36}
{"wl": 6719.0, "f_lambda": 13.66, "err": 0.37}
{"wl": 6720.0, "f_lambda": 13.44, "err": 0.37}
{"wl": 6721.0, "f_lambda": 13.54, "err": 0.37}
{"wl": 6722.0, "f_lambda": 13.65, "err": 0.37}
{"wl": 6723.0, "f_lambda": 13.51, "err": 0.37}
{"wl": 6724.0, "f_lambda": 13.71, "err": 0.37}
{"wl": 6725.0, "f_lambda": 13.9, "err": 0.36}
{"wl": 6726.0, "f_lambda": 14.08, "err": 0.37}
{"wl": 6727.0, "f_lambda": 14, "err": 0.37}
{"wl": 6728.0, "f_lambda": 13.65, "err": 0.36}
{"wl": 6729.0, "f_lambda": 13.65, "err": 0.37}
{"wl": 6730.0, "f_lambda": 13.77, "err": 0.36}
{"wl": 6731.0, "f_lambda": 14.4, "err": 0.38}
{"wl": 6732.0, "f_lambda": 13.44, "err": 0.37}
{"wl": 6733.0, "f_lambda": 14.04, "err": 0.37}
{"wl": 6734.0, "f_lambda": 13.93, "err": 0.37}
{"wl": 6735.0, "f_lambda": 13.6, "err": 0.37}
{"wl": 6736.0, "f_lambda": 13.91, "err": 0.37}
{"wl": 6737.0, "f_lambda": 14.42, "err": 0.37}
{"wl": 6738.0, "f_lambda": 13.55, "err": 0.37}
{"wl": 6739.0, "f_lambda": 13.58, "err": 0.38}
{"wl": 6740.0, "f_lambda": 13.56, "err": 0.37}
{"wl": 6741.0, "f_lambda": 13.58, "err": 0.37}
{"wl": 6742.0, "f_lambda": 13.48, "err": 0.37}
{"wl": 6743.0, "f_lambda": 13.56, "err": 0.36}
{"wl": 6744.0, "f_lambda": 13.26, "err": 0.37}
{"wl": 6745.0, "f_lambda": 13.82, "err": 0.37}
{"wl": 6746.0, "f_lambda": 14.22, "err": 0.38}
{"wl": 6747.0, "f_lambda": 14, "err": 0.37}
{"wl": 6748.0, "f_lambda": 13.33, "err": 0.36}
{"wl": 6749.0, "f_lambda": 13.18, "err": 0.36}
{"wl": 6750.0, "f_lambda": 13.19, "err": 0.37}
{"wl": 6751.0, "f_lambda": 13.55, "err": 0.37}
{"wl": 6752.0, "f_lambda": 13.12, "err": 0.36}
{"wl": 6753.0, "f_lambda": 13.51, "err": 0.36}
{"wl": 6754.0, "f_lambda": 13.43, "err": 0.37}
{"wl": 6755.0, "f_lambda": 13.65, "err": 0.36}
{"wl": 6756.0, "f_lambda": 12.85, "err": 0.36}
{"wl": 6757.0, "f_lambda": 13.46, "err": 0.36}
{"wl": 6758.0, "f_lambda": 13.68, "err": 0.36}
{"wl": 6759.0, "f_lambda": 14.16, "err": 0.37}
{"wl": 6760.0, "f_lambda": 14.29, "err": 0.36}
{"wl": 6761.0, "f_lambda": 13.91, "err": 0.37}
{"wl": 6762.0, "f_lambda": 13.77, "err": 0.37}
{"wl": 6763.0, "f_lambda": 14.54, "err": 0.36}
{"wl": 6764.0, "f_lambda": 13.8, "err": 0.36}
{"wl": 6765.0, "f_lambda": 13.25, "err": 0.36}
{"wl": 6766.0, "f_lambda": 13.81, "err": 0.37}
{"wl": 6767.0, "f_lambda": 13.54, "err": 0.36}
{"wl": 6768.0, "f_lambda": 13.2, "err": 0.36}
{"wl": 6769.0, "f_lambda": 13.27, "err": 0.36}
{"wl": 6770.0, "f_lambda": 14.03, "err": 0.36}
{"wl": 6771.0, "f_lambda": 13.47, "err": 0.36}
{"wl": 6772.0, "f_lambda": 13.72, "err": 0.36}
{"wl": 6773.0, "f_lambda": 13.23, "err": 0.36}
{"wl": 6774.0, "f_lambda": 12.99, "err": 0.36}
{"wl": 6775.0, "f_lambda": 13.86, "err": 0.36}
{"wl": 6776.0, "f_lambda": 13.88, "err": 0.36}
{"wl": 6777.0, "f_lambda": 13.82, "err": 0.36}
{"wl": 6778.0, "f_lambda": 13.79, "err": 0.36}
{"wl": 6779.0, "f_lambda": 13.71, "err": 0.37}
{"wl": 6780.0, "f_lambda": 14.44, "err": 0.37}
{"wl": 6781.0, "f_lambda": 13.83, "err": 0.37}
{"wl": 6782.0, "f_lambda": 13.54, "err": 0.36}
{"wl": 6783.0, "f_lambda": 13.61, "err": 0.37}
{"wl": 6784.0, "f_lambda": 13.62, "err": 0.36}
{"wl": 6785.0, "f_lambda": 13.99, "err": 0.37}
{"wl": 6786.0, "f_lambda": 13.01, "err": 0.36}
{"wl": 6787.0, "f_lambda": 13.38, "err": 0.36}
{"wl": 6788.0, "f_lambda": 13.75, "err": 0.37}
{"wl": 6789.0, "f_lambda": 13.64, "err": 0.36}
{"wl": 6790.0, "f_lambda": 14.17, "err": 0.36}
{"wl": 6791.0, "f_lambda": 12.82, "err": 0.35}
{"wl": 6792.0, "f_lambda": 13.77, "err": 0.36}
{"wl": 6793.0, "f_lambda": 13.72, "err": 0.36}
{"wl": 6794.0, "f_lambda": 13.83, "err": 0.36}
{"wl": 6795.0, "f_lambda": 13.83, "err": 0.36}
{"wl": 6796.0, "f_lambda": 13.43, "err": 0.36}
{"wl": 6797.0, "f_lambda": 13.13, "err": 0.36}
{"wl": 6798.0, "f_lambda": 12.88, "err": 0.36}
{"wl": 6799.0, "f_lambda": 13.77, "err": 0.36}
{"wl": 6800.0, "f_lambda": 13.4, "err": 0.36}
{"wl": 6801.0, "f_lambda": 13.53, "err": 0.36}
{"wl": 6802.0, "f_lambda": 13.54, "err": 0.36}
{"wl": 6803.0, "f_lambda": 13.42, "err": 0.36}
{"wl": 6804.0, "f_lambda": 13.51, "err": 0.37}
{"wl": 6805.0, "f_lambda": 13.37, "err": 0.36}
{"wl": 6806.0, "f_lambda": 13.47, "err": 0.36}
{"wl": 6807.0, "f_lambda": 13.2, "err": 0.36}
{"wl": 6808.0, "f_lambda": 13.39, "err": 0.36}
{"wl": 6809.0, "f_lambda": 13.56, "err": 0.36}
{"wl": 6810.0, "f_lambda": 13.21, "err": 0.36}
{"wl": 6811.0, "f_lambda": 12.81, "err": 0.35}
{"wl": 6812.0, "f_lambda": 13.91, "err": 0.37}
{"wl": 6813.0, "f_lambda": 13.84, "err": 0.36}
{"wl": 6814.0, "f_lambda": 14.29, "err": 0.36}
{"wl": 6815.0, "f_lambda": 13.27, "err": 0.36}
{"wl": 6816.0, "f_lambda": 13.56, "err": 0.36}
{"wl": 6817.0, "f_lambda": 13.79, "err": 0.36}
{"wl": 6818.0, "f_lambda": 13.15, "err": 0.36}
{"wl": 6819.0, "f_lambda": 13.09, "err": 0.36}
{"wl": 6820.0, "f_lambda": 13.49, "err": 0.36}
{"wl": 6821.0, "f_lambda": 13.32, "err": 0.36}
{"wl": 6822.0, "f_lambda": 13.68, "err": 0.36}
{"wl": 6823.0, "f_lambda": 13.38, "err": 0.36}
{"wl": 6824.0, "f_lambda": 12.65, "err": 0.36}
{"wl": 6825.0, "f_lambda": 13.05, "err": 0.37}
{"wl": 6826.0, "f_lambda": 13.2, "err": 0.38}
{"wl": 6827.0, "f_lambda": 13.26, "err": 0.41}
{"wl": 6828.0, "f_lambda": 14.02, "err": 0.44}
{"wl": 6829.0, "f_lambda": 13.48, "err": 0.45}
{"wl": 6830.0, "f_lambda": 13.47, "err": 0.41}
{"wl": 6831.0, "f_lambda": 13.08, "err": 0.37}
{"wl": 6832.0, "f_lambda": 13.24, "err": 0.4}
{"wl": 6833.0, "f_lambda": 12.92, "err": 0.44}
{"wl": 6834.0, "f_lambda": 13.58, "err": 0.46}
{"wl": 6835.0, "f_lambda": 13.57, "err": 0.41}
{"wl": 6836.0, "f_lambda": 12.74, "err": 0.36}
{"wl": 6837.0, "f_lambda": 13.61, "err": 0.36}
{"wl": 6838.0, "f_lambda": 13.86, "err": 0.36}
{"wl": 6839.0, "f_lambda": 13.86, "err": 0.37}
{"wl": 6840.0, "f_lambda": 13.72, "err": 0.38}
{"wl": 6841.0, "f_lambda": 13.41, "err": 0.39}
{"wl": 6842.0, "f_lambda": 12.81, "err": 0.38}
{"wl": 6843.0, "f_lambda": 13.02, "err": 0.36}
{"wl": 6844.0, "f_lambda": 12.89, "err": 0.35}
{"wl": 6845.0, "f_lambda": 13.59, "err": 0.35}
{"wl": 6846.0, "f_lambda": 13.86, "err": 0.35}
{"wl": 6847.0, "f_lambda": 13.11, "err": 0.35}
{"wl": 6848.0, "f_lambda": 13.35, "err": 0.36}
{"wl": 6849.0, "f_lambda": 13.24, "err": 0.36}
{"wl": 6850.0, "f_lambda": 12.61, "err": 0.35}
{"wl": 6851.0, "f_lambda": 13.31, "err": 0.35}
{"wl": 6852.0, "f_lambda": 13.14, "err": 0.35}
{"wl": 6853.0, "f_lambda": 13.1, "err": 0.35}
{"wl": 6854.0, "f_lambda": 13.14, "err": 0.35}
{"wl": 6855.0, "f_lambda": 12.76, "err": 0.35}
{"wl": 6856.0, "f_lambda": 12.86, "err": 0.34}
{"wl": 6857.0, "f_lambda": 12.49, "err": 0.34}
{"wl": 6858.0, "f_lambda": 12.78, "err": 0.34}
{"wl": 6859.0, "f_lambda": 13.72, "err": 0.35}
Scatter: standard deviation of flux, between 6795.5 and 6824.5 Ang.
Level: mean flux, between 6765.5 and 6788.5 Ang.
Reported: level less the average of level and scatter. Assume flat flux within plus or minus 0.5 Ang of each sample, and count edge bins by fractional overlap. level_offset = 6.65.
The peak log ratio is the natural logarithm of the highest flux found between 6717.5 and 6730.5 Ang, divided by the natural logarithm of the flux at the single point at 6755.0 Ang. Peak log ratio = 1.01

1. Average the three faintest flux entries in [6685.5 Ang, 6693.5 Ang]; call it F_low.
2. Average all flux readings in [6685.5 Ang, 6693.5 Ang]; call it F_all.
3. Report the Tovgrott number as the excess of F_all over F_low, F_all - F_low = 0.26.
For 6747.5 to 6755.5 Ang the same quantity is 0.21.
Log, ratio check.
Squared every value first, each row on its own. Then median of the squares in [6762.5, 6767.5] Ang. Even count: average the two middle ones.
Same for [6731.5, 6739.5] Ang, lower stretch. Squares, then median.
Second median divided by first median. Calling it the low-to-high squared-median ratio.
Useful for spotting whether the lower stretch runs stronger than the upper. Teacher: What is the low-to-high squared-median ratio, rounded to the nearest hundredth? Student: 0.99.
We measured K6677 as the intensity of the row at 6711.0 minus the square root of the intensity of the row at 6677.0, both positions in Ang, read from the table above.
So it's 10.2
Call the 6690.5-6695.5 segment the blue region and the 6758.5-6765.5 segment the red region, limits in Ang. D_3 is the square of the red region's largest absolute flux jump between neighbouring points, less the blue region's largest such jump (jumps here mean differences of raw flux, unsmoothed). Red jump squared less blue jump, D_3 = 0.3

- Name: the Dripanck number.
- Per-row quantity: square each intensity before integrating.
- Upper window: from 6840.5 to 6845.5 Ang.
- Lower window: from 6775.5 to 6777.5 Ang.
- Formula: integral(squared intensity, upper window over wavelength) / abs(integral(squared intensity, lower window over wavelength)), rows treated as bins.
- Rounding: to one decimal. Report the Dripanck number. 2.3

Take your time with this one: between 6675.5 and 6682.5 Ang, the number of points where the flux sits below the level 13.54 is 3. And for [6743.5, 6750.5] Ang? 4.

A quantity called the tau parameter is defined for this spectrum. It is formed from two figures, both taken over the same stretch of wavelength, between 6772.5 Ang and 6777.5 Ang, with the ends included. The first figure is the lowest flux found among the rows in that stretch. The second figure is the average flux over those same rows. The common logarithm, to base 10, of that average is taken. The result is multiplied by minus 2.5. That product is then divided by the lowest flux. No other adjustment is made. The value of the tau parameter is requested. -0.218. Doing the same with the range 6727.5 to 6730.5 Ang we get -0.208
